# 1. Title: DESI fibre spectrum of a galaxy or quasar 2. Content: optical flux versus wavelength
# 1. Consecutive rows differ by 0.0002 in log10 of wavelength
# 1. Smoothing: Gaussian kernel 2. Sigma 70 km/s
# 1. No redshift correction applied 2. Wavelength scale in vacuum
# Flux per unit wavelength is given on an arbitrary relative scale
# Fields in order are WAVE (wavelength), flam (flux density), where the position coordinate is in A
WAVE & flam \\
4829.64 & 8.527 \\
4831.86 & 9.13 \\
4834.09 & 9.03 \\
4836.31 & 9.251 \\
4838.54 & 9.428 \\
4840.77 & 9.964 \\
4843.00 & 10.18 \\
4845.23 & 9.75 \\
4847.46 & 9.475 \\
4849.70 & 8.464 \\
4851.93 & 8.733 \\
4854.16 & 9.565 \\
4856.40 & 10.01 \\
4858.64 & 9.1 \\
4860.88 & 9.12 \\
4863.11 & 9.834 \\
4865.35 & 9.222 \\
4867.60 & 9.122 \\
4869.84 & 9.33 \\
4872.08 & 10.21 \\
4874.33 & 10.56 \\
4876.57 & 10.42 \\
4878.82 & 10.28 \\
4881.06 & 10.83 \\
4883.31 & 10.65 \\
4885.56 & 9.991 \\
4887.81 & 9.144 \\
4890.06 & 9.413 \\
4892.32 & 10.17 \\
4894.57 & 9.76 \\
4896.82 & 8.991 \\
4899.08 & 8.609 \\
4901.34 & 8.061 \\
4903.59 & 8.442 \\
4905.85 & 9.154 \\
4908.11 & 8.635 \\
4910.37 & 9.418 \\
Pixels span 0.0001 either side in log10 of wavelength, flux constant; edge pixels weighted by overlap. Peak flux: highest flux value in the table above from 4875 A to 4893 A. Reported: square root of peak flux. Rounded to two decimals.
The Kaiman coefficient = 3.29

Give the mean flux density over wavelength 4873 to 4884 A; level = 10.5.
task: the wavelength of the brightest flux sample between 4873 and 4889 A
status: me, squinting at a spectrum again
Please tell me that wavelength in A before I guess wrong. 4881.06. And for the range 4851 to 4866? 4856.40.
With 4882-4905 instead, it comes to 4883.31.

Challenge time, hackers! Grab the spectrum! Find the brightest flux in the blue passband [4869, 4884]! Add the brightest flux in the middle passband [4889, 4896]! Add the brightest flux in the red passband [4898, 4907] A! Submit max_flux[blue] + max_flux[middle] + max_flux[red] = 30.2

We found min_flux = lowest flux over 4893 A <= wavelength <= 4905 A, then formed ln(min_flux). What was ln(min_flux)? 2.09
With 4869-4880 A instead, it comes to 2.23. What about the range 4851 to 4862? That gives 2.17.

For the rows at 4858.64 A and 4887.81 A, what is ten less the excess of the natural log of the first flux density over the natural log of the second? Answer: 10.0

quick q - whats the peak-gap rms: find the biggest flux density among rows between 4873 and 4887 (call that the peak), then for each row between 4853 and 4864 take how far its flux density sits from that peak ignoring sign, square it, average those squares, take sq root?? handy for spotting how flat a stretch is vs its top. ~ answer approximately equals 1.4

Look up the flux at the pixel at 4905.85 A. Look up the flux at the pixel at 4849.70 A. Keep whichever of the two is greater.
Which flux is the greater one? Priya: 9.2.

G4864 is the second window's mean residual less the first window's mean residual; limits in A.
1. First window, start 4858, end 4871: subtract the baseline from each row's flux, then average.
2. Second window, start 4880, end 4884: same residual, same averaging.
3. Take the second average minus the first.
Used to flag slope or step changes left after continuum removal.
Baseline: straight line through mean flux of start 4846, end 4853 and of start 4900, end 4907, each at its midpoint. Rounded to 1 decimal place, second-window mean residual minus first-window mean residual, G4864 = 1.6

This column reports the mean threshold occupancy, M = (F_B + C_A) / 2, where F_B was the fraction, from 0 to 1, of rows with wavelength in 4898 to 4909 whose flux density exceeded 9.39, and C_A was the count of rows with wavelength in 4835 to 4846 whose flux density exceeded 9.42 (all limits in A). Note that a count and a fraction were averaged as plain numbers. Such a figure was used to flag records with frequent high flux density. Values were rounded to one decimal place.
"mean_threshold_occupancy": 2.0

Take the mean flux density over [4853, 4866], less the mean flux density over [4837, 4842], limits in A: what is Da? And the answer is -0.2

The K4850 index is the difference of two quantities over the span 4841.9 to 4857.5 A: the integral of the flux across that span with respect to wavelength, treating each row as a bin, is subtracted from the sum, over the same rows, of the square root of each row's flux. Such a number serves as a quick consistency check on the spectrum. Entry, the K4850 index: -126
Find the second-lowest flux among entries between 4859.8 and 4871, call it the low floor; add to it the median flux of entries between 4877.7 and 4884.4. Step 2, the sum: 19.8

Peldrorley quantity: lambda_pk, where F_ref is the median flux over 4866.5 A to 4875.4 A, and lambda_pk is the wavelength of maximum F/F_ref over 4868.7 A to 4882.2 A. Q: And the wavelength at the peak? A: 4881.06 A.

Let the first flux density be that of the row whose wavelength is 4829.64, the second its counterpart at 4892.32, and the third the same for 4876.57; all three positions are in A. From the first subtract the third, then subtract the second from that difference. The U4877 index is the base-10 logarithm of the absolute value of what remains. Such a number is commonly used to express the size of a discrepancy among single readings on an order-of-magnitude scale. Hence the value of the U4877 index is 1.08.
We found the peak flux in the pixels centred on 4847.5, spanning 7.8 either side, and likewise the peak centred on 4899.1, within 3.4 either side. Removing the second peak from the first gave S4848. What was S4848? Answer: 1.2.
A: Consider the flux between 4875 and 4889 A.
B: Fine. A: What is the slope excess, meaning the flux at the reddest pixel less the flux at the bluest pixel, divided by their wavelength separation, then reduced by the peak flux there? -10.9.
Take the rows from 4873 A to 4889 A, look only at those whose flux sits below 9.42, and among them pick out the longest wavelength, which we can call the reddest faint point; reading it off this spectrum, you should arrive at 4887.81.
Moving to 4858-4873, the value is 4869.84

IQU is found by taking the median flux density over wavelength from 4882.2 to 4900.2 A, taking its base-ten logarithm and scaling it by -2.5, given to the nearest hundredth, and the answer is -2.45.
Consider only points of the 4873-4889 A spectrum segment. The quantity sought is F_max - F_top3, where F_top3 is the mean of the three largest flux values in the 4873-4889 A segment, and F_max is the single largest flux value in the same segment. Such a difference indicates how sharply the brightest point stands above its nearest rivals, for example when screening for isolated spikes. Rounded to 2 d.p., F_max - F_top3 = 0.15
